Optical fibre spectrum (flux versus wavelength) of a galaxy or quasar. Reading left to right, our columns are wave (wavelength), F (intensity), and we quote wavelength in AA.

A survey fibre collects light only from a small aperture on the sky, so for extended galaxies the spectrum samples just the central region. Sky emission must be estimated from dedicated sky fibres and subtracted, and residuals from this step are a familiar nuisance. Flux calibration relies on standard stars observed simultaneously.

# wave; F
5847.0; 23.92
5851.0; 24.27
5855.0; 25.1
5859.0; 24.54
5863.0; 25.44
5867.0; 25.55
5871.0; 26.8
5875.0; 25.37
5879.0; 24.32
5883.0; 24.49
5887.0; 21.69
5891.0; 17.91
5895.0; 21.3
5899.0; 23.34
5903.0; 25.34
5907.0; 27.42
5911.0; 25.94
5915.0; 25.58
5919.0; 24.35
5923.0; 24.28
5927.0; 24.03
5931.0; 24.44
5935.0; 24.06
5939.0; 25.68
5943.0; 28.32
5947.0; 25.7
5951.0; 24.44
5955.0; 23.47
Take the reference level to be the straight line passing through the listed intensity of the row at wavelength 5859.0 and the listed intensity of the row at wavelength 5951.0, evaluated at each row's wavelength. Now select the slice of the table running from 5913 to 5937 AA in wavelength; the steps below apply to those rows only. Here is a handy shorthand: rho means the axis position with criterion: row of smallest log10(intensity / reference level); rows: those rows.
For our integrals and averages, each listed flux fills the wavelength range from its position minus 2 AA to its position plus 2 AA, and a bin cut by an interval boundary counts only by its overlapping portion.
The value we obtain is 5927.0 AA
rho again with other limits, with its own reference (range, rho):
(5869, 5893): 5891.0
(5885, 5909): 5891.0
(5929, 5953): 5935.0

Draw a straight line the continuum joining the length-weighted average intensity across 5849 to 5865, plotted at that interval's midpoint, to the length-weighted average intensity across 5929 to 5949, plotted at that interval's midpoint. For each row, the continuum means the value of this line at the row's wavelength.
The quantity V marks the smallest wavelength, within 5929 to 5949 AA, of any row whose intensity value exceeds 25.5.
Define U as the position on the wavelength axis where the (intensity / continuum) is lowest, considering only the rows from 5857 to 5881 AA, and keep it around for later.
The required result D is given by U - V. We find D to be -60 AA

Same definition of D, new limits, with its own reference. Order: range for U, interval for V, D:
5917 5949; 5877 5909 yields 28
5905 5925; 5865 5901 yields 56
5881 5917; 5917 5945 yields -48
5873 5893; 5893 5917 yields -16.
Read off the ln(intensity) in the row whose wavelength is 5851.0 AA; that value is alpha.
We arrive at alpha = 3.19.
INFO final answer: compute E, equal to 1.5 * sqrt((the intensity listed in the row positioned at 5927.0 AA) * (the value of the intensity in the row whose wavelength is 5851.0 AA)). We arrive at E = 36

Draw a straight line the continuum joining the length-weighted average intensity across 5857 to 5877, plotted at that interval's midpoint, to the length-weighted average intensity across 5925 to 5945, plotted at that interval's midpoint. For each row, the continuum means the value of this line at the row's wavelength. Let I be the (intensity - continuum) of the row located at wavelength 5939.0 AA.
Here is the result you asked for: 0.4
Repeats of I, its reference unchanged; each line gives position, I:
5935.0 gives -1.2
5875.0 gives -0.1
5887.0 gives -3.8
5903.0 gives -0.1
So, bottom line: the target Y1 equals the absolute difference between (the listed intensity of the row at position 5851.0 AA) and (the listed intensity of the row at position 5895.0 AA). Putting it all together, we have 2.97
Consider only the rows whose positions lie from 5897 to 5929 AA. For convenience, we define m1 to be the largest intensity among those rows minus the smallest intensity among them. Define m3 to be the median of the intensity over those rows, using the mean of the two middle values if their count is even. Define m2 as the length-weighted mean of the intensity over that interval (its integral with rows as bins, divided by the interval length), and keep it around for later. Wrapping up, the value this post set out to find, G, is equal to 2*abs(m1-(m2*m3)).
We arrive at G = 1236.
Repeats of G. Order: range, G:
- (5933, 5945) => 1328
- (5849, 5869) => 1251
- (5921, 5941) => 1186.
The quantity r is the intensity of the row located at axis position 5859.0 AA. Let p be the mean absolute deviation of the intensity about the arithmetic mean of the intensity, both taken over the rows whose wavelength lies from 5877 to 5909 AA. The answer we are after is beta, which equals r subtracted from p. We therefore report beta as -22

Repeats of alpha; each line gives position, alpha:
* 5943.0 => 3.34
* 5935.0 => 3.18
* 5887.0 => 3.08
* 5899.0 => 3.15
